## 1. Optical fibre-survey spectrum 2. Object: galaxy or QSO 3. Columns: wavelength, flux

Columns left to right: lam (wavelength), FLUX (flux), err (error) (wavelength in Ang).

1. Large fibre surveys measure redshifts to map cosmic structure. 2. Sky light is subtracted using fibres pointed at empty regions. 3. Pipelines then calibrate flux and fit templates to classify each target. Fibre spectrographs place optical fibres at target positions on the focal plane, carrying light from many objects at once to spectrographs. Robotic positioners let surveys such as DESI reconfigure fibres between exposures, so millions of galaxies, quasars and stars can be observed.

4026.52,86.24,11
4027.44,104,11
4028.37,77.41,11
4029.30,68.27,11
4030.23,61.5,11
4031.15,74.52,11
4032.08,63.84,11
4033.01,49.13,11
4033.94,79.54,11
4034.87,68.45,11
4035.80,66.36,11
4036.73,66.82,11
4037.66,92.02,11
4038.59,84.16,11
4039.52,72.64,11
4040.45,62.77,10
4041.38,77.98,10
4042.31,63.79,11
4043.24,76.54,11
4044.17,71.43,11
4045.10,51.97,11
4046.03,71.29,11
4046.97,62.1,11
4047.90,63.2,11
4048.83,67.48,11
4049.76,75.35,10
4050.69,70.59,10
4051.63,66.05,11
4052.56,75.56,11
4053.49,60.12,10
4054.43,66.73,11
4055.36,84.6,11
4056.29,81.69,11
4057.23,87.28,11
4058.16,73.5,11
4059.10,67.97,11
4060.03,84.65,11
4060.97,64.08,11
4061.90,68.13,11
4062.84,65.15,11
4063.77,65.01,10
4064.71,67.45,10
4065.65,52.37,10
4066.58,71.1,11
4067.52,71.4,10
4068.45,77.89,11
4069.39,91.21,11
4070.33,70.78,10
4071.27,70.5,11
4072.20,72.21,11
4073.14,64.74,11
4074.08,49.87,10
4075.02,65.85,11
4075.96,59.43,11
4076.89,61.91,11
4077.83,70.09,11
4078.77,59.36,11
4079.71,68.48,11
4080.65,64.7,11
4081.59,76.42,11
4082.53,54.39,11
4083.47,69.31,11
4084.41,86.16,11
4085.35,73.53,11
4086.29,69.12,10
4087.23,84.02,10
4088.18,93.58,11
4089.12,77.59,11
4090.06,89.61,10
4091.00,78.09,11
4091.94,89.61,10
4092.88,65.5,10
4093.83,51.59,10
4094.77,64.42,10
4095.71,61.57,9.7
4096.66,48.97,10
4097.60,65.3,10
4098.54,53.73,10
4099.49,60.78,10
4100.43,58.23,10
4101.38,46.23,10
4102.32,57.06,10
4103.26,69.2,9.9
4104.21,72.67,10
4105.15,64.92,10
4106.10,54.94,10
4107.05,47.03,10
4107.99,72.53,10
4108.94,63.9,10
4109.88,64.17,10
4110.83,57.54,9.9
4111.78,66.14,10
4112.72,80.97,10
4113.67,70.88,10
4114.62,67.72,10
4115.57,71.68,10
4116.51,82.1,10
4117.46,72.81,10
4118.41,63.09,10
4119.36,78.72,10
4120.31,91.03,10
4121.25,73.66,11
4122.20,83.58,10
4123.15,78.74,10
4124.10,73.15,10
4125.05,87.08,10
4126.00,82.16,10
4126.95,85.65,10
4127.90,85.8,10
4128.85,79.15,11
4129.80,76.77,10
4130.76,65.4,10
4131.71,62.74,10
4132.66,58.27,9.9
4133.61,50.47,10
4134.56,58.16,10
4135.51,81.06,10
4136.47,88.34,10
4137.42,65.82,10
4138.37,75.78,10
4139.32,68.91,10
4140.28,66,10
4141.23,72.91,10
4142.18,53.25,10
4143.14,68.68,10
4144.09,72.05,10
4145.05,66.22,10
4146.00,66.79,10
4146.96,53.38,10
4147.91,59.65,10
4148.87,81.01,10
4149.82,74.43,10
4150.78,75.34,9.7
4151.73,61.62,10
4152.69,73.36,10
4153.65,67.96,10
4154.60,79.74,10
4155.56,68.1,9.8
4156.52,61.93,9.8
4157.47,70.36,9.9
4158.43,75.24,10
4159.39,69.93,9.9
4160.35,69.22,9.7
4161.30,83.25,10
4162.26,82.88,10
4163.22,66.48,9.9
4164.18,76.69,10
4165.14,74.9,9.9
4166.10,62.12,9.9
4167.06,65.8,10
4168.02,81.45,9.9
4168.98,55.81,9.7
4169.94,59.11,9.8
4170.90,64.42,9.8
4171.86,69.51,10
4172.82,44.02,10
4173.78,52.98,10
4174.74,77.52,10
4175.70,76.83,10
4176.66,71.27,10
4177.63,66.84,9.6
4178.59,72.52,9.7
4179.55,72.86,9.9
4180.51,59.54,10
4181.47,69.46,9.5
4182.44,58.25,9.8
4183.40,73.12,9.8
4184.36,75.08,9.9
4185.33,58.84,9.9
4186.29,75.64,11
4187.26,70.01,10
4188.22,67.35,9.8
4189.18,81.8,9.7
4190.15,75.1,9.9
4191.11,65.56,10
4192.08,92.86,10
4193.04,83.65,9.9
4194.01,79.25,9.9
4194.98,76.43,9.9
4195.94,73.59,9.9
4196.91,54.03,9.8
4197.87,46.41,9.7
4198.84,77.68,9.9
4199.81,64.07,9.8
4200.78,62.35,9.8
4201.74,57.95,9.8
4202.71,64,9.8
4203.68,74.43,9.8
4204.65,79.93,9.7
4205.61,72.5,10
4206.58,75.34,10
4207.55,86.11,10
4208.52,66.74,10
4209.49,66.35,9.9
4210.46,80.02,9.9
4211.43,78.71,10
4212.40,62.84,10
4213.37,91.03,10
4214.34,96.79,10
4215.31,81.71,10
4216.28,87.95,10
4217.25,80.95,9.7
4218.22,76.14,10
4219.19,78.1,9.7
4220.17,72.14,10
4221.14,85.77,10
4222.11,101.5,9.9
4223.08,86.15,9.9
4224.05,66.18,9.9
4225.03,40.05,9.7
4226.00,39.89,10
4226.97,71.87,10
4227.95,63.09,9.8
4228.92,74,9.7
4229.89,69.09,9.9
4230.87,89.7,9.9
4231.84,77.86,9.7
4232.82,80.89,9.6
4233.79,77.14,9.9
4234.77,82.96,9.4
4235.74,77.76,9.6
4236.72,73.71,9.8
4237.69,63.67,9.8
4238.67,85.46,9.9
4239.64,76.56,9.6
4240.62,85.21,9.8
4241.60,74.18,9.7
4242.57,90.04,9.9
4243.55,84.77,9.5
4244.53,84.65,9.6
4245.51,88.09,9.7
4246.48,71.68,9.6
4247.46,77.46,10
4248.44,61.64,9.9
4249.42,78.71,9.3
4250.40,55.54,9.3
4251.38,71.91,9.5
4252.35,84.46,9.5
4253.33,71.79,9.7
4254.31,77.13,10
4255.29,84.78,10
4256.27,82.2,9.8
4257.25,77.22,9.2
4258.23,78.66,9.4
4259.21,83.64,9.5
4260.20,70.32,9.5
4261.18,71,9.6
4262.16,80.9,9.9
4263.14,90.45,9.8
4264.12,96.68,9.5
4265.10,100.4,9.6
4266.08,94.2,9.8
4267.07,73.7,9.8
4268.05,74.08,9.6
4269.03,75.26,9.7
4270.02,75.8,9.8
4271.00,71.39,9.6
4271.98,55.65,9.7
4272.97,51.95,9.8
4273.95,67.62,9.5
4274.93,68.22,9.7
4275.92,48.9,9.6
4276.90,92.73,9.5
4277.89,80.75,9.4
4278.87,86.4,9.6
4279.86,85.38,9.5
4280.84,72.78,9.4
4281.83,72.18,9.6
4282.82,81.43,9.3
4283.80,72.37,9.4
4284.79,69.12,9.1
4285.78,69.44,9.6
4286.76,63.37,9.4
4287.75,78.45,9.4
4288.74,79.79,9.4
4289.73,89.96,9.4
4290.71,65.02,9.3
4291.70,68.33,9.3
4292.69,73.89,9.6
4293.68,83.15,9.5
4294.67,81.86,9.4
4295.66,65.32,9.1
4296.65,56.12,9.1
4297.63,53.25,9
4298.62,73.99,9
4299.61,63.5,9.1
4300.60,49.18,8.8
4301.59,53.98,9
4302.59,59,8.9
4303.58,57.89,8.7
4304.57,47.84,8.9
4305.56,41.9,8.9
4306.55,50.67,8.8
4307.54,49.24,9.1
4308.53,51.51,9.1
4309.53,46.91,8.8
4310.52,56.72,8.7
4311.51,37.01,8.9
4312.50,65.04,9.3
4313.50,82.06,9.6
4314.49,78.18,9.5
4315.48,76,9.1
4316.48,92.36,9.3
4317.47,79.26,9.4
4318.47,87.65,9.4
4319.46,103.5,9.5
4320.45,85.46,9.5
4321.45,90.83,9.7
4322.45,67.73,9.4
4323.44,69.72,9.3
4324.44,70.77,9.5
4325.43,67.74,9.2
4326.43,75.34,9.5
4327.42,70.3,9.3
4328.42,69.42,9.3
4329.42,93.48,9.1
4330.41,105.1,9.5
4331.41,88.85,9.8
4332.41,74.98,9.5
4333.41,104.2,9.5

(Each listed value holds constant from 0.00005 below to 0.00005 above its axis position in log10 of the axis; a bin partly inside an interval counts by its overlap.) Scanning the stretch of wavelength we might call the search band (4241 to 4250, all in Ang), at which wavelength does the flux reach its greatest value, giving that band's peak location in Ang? 4242.57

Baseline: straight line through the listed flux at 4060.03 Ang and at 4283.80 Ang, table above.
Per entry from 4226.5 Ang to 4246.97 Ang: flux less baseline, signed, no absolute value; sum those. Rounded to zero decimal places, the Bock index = 68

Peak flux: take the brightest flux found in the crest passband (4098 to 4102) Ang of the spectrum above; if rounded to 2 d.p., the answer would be 60.78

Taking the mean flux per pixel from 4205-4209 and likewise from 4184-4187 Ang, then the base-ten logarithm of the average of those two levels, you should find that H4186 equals 1.86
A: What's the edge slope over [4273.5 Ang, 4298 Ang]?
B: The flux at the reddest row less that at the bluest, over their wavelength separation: -0.6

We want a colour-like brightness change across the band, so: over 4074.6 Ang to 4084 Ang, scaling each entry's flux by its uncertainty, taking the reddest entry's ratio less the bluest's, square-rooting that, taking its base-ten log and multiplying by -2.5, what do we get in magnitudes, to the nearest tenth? 0.6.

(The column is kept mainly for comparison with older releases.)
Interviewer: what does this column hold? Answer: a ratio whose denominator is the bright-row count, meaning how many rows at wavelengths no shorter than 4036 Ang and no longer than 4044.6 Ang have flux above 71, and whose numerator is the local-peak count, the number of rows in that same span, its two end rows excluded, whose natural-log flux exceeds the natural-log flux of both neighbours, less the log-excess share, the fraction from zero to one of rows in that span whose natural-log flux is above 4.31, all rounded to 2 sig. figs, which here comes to 0.43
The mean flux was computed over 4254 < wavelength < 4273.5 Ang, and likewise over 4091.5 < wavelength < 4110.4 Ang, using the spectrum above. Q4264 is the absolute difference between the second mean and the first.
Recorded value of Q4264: 17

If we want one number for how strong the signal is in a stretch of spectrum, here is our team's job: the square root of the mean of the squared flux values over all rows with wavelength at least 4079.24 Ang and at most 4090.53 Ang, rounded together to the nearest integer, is 76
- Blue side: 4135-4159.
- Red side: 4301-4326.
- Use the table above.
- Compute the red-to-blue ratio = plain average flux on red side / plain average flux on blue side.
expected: 0.95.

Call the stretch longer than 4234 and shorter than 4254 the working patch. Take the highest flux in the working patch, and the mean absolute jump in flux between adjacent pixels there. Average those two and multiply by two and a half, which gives 127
